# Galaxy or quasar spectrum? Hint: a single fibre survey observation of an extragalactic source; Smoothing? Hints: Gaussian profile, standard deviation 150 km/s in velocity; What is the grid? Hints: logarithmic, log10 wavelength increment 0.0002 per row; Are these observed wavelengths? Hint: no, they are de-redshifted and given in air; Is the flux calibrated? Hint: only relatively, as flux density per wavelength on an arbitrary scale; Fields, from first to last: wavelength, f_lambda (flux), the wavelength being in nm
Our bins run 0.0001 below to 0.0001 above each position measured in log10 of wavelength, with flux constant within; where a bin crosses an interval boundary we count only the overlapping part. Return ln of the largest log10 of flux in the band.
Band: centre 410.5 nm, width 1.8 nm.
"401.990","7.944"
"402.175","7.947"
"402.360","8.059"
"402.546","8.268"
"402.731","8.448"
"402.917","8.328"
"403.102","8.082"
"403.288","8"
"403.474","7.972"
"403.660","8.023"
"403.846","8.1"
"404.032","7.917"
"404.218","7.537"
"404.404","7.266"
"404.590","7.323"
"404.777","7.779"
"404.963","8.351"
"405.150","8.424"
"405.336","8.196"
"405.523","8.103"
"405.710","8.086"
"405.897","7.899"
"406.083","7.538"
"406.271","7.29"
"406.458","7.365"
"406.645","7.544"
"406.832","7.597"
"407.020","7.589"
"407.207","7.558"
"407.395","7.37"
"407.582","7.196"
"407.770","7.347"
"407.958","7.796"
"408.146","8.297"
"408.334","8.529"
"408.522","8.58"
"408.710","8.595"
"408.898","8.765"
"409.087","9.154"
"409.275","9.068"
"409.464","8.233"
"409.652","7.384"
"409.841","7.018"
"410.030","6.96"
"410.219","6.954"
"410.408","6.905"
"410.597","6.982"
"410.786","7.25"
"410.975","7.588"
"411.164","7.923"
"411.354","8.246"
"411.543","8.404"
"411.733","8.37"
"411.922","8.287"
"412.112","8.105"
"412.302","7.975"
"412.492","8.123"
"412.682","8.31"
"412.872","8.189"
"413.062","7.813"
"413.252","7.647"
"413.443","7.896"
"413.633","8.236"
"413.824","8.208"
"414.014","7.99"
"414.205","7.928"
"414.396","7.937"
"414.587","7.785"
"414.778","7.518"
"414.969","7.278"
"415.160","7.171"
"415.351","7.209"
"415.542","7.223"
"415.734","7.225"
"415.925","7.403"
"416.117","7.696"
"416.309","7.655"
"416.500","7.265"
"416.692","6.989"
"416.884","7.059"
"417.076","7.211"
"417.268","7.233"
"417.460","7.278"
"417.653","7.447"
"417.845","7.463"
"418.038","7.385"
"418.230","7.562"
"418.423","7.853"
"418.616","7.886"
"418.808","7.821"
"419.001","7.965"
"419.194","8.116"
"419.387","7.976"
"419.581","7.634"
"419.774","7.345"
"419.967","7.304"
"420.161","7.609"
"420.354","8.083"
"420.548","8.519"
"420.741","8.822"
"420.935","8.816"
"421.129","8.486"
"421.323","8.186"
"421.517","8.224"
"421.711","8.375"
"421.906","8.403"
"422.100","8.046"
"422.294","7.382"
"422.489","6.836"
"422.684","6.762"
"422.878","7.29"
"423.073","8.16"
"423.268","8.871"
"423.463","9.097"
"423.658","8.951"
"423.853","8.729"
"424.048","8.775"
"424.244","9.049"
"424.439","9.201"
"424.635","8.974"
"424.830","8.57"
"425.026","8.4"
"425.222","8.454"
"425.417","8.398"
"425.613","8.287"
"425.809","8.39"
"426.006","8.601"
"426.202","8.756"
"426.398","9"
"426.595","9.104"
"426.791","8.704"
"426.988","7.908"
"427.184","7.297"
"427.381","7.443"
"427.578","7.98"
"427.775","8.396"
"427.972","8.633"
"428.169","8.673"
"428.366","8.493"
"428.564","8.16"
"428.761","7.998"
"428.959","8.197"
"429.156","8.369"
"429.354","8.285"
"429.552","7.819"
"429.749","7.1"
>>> -0.087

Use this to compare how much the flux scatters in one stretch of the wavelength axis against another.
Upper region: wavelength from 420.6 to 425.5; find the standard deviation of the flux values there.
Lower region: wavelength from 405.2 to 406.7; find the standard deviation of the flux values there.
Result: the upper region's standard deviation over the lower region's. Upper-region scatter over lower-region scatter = 1.9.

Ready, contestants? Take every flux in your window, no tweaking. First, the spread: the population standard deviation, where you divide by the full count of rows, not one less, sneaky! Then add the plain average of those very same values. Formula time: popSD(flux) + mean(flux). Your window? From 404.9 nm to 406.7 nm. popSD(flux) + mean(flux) 8.27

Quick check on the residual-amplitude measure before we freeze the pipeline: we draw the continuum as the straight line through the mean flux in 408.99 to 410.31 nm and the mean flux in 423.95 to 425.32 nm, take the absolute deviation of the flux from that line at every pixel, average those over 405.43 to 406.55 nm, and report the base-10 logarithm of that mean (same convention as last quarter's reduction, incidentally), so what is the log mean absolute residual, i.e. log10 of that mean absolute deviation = -0.5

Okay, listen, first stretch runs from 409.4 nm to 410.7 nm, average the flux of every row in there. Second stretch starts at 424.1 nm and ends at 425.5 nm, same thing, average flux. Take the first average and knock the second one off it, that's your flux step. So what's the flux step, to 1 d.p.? -1.5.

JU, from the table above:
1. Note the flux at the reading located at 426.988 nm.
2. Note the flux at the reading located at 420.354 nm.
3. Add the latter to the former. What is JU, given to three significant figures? 16.0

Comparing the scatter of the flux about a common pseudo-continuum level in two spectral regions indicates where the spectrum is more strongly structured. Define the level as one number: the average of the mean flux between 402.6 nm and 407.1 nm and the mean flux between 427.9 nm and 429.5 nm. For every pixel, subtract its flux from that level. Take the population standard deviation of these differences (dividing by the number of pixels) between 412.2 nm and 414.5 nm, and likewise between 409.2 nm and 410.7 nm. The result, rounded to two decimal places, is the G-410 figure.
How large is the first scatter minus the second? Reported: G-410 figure -0.56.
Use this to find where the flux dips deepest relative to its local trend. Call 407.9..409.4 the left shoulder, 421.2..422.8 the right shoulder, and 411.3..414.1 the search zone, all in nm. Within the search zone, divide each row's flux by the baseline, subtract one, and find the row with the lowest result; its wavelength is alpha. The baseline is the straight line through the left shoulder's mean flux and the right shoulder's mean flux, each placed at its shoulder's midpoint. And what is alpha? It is 413.252 nm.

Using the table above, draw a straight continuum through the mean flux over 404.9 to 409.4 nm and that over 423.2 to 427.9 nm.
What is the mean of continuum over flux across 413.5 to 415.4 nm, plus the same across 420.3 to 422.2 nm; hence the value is 2.07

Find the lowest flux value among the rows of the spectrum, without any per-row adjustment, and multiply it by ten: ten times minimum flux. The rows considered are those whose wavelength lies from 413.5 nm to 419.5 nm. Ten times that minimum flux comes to 69.9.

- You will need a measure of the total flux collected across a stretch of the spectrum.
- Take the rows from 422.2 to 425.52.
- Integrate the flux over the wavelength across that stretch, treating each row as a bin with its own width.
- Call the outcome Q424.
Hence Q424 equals 27.7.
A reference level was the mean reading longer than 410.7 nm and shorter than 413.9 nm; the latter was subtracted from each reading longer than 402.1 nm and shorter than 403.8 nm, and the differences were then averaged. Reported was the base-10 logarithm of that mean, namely -1.0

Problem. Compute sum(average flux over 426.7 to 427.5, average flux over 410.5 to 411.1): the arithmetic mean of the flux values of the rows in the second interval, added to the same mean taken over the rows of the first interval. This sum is 15.1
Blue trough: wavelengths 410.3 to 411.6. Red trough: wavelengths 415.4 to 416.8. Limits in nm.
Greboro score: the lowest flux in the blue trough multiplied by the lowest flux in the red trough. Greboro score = 48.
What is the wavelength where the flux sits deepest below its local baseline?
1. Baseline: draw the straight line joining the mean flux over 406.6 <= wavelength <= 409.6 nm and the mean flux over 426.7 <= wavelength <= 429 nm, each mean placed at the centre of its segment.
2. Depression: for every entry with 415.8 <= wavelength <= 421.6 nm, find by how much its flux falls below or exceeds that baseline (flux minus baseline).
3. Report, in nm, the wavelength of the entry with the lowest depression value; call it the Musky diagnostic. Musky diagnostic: 416.692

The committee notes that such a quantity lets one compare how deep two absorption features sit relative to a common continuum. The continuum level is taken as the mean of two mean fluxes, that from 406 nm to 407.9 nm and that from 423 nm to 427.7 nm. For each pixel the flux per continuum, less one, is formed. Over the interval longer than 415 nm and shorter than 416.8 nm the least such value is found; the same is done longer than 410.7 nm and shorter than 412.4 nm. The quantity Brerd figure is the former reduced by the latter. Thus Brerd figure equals -0.033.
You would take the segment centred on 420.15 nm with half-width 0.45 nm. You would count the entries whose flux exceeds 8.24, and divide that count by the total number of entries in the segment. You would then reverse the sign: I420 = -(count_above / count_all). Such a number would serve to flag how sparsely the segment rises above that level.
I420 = -0.20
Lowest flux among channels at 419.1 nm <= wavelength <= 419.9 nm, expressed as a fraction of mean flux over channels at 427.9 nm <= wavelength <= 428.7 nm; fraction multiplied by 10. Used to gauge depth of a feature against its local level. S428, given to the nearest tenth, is 8.7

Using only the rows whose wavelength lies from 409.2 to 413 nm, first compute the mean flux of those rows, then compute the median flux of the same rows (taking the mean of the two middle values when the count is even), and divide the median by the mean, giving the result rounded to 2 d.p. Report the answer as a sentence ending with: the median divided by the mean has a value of 1.03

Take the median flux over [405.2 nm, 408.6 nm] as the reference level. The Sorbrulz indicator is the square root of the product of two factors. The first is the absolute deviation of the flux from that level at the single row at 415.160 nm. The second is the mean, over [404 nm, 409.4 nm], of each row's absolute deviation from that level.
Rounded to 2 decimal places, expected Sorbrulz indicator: 0.46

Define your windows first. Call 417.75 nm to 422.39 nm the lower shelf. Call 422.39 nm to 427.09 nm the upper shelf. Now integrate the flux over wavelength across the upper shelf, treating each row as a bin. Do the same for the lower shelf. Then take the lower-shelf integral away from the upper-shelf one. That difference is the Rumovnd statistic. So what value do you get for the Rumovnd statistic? 2.8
